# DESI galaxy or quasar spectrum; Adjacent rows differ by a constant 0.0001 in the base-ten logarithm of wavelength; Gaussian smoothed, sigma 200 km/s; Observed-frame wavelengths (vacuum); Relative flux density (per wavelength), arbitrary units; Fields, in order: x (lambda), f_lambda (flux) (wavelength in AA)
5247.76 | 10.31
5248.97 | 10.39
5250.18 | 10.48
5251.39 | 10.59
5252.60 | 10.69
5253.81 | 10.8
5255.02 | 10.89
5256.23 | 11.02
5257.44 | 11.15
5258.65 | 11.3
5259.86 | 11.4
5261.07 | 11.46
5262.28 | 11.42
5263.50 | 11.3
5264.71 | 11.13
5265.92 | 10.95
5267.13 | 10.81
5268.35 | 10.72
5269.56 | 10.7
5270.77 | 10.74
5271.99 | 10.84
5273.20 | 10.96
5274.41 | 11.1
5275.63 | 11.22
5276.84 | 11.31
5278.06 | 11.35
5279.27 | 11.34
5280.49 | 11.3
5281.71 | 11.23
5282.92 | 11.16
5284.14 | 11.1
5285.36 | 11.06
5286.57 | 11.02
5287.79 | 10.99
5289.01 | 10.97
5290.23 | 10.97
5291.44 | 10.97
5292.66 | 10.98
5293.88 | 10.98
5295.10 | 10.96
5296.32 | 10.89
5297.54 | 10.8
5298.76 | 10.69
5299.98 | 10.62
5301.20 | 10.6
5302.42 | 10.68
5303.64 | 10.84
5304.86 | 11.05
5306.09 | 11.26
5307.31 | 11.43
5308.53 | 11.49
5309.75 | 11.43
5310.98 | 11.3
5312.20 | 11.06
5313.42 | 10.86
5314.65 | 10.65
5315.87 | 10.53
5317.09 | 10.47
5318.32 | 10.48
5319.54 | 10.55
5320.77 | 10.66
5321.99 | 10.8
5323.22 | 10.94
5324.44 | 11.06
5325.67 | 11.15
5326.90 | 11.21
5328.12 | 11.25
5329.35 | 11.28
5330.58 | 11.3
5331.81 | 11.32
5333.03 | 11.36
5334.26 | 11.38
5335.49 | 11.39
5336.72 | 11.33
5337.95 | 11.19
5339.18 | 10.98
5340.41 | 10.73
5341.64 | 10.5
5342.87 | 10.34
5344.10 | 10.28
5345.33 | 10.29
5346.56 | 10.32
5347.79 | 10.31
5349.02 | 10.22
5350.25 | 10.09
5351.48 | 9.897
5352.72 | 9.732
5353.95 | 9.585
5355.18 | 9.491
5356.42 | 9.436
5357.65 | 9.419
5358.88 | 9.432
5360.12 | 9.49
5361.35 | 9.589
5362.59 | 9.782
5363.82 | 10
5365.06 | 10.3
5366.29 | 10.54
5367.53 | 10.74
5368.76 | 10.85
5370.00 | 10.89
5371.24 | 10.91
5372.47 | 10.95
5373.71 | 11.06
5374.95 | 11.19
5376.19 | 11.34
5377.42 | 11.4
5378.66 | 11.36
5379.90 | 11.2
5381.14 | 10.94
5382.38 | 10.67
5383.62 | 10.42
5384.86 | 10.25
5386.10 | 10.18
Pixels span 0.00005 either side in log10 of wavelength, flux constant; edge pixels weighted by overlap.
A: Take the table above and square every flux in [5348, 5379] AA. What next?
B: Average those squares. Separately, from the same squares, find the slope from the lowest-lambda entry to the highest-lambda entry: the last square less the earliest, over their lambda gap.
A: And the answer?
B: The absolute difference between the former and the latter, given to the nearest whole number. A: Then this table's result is 106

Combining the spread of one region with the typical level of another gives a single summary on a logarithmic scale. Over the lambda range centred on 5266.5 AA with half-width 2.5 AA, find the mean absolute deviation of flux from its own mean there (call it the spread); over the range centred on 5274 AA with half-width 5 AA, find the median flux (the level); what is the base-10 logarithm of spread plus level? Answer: 1.05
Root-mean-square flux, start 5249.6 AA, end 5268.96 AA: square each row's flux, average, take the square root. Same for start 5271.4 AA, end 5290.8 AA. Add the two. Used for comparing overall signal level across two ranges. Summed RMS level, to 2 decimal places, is 22.13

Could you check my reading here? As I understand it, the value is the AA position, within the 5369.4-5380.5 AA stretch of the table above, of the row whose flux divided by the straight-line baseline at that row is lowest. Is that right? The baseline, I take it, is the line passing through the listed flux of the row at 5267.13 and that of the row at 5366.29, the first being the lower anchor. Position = 5370.00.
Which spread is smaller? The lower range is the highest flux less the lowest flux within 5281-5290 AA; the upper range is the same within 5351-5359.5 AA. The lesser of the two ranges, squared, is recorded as 0.1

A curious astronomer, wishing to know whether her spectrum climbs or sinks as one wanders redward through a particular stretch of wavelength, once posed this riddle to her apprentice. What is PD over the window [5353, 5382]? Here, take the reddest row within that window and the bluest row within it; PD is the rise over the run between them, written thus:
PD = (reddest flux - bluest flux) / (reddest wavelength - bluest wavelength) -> 0.050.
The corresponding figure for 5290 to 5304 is -0.010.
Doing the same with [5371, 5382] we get 0.003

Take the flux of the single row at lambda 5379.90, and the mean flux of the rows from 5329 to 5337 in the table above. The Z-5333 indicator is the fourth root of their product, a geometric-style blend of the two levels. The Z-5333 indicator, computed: 3.36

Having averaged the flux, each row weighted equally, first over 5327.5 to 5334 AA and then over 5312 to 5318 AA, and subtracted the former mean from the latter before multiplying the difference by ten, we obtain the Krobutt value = -6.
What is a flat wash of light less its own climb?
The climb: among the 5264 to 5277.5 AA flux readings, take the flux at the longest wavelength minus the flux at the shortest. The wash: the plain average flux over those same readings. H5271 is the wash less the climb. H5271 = 10.8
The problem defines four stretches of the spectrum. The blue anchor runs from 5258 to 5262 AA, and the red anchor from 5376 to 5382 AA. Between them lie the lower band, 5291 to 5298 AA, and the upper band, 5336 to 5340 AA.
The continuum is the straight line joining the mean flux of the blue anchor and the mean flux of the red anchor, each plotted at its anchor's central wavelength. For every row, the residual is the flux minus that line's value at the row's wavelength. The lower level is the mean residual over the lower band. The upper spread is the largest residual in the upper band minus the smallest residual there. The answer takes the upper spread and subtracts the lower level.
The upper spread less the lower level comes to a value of 0.76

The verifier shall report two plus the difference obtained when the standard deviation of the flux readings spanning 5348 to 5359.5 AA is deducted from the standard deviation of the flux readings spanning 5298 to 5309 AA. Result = 2.05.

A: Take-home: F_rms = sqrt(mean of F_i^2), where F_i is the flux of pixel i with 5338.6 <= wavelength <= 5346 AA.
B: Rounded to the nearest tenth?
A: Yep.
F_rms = 10.5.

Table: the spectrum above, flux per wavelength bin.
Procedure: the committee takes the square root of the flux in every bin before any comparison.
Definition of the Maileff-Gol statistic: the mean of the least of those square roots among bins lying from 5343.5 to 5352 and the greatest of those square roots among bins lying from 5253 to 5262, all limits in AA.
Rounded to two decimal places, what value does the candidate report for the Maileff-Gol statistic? 3.27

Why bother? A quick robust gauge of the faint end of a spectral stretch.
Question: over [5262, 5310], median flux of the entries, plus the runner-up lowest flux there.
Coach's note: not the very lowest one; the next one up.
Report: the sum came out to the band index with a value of 21.6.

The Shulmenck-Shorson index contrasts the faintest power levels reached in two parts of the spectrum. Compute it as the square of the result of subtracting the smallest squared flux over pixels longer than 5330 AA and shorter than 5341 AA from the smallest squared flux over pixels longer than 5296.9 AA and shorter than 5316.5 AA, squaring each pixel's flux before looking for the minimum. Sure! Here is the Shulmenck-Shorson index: 18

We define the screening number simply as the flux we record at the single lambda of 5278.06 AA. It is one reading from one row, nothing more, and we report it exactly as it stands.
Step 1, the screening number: 11.35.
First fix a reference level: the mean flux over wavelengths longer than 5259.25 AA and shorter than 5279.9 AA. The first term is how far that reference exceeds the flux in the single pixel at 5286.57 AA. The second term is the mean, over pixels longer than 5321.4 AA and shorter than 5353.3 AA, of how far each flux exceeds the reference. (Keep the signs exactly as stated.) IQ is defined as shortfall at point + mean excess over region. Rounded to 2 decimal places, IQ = -0.23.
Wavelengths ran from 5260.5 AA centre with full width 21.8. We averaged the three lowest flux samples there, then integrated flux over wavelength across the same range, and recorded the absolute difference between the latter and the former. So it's 229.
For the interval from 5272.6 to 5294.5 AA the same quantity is 232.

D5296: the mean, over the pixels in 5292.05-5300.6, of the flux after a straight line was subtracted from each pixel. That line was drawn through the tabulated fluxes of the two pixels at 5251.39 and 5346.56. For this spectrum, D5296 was 0.38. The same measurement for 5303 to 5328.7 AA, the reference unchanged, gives 0.57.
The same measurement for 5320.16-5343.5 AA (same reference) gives 0.70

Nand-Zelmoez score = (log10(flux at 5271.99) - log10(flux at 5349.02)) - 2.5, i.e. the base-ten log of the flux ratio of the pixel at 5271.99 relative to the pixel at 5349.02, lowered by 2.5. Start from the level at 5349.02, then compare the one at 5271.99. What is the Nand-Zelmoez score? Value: -2.47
